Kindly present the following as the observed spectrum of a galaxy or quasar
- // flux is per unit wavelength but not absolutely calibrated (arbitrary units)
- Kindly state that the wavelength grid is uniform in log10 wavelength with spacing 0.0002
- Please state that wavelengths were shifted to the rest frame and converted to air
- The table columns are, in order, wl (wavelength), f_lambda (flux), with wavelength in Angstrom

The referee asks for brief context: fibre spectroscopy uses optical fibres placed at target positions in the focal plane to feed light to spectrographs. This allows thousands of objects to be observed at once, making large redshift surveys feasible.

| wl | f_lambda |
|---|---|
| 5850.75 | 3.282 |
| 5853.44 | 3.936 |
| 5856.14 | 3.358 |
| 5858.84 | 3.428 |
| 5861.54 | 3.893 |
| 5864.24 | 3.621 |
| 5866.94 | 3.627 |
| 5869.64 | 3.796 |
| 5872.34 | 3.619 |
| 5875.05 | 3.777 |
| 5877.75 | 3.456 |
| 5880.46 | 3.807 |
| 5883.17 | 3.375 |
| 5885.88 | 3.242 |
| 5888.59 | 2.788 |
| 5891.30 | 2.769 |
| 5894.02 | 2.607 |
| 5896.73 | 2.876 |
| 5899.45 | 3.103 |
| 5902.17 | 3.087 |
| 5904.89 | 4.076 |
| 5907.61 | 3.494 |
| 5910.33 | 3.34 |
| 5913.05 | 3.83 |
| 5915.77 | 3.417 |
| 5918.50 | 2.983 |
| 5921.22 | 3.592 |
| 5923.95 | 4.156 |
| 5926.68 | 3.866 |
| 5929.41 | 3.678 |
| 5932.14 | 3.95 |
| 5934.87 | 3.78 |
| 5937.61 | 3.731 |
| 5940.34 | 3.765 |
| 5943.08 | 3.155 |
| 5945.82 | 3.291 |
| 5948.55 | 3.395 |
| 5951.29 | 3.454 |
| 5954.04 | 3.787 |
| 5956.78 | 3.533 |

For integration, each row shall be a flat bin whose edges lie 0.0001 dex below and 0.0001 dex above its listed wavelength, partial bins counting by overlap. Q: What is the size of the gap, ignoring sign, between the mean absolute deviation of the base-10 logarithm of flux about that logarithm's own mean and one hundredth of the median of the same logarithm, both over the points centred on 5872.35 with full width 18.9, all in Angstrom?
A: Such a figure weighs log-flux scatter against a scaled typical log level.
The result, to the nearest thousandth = 0.007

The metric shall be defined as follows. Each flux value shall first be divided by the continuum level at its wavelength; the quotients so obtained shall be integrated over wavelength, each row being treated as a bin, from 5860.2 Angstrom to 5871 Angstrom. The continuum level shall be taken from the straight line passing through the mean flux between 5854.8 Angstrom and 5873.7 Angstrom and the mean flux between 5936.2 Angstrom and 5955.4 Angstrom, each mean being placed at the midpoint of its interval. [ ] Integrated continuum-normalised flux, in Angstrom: 11.2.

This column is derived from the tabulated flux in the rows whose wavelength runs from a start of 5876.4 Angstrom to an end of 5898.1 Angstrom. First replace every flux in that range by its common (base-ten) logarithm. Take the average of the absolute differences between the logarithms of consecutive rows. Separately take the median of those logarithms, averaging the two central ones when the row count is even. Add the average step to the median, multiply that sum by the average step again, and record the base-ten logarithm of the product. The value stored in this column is -1.73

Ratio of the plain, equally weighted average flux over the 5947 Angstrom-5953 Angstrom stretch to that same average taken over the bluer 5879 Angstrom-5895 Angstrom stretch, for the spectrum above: 1.11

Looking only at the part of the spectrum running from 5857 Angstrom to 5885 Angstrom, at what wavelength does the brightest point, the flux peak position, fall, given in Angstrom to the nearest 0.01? 5861.54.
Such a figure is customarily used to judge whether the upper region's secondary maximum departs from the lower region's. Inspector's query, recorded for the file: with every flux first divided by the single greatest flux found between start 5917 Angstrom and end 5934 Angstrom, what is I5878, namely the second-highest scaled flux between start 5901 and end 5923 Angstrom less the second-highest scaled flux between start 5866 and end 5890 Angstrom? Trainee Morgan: 0.01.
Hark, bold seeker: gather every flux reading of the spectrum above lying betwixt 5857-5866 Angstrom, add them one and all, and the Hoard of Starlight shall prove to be 10.9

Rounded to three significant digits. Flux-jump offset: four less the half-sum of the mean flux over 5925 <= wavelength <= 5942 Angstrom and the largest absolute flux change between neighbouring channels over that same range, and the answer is 1.97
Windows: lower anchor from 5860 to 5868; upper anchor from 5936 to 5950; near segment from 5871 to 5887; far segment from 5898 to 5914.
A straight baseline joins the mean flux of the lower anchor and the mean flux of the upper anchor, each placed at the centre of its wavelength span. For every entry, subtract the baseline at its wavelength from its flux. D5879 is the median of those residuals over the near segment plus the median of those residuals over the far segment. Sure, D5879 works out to -0.30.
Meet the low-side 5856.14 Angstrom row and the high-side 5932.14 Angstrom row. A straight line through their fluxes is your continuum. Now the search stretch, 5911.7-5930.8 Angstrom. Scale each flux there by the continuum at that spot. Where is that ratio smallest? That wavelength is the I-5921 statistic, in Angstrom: 5918.50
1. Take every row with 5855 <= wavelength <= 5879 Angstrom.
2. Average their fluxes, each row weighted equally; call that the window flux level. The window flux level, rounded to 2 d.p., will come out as 3.62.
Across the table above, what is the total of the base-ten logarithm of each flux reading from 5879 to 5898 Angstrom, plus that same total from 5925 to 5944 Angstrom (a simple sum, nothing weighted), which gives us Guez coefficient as 7.36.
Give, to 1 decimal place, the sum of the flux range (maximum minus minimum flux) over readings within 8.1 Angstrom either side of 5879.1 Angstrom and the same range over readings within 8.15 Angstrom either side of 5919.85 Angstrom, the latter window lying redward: 1.7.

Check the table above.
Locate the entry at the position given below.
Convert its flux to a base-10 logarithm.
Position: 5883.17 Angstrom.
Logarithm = 0.528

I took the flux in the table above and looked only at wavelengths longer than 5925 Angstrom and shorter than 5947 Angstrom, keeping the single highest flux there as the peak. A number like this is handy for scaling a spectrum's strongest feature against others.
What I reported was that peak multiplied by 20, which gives 79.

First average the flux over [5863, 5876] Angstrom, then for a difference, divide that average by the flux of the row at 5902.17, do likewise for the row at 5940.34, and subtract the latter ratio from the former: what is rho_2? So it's 0.215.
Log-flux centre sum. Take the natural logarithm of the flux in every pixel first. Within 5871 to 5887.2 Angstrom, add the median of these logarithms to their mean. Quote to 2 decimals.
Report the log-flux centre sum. 2.53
